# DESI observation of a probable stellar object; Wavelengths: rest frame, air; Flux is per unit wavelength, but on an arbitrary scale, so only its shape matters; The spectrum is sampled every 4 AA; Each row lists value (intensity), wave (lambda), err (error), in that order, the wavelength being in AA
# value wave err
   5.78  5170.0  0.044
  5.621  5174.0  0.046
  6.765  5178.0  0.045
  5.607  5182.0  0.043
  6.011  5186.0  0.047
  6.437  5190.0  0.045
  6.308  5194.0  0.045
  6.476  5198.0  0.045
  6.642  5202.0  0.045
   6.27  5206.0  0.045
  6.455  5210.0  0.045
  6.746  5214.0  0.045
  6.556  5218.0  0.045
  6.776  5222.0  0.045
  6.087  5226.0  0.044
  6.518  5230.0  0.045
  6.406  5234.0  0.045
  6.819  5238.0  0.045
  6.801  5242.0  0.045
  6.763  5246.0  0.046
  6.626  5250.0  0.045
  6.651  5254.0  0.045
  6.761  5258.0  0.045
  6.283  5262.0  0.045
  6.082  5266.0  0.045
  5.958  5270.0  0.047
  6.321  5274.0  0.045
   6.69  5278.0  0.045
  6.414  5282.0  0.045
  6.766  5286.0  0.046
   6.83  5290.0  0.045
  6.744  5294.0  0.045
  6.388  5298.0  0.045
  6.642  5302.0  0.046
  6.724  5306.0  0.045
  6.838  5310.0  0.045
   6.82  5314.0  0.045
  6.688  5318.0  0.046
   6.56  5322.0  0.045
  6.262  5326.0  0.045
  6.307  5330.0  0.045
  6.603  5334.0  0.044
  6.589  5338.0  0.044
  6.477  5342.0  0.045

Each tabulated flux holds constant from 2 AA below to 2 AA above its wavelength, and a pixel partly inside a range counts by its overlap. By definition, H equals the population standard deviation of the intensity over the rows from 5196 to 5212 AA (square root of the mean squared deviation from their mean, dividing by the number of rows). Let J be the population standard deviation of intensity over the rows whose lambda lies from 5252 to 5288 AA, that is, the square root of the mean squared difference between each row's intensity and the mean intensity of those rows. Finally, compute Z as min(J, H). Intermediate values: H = 0.13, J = 0.282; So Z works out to 0.13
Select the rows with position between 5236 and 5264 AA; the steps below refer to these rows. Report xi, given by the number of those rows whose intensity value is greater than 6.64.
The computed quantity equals 5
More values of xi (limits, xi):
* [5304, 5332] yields 4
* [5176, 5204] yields 2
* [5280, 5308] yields 5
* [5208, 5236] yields 2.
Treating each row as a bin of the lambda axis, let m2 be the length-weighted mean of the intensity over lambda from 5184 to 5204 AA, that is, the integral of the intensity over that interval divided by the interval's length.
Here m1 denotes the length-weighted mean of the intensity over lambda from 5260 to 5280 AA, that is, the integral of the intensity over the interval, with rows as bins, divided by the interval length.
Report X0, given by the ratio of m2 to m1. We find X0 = 1.02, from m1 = 6.27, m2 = 6.37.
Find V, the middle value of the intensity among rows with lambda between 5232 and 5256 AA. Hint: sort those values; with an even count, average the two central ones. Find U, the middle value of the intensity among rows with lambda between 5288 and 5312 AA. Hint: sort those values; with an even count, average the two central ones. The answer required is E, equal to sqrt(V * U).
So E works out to 6.72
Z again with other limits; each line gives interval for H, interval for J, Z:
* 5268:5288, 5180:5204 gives 0.29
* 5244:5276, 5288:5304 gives 0.17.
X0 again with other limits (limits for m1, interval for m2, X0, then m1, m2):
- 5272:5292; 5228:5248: 1.01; 6.60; 6.66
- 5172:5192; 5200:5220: 1.07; 6.09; 6.53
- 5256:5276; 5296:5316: 1.06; 6.28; 6.68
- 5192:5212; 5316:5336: 1.01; 6.43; 6.48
